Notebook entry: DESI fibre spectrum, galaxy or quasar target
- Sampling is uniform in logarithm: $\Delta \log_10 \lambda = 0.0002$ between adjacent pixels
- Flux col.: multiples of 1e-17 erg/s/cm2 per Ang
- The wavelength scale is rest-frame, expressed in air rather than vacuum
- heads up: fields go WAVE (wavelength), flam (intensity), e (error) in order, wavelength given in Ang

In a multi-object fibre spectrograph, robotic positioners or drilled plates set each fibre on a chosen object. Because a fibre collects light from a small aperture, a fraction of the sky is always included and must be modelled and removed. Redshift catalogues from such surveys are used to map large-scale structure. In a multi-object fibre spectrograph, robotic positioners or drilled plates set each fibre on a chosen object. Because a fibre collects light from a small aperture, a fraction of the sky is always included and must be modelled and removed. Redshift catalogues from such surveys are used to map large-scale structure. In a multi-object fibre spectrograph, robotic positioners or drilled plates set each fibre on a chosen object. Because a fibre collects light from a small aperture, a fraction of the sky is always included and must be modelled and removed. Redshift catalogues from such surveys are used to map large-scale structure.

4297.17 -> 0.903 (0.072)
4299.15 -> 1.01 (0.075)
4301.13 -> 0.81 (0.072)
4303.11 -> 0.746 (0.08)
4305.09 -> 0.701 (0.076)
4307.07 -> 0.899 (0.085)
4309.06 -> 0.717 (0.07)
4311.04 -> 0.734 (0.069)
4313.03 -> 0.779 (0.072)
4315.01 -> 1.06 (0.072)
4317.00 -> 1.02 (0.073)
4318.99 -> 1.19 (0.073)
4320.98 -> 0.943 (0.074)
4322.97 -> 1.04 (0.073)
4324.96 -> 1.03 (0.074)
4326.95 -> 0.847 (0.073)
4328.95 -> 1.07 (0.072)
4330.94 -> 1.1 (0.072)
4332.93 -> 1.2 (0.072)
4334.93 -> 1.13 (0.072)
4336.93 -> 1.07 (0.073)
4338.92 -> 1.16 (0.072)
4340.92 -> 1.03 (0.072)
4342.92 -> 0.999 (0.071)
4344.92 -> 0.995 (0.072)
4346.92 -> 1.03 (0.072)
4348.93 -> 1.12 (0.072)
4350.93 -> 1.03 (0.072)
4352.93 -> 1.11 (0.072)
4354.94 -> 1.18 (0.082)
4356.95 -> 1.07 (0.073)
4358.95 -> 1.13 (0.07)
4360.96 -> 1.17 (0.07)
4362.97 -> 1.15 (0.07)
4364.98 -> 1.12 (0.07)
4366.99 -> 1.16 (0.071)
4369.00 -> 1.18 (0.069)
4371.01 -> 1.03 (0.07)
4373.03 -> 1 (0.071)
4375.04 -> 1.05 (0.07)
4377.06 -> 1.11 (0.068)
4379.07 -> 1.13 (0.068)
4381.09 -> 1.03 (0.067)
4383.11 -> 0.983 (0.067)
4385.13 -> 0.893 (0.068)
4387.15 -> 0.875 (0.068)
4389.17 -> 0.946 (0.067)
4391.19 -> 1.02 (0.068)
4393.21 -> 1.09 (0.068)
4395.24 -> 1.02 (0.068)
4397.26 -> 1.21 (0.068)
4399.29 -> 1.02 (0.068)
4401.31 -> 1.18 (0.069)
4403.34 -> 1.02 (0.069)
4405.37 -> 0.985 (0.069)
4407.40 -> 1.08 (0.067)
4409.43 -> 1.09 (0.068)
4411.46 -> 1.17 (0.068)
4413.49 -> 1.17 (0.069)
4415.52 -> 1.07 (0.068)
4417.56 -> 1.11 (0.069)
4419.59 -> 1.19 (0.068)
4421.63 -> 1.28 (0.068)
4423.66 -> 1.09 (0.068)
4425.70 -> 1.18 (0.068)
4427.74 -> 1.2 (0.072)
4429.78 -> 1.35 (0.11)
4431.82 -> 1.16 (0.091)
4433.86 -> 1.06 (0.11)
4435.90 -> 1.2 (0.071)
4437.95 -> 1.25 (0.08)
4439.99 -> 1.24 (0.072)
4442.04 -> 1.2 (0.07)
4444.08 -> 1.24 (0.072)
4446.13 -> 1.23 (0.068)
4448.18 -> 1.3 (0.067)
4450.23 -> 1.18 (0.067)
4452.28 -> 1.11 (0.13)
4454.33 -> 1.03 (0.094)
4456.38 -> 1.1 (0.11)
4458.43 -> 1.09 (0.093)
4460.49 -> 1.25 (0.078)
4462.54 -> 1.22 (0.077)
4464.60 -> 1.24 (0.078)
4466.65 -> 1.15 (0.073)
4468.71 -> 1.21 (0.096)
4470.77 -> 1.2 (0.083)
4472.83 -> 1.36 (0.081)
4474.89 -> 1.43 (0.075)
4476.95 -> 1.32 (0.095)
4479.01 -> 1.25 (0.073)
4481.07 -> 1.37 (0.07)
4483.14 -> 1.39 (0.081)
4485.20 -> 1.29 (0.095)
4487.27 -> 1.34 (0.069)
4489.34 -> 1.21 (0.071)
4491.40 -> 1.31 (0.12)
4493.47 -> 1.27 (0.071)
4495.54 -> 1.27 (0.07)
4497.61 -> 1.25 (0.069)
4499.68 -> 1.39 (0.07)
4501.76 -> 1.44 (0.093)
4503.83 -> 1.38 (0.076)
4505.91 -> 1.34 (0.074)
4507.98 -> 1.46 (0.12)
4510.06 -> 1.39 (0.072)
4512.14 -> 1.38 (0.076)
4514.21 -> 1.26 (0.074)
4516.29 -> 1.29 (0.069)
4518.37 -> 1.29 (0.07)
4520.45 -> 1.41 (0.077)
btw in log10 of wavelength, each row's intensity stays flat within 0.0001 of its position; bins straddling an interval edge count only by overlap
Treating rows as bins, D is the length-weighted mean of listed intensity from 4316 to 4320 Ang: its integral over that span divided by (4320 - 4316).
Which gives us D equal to 1.10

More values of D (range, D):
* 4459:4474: 1.23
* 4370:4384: 1.05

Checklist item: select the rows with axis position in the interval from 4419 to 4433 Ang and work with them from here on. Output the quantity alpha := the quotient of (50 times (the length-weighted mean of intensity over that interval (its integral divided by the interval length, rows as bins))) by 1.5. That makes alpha 40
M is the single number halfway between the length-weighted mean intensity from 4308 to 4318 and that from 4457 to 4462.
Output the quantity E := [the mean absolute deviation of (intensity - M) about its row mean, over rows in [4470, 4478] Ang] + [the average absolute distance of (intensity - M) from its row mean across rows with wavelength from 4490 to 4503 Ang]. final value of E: 0.130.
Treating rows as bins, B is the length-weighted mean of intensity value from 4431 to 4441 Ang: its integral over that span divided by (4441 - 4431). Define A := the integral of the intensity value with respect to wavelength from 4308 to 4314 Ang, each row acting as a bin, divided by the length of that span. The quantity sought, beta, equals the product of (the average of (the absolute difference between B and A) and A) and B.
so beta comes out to 0.70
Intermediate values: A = 0.74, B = 1.18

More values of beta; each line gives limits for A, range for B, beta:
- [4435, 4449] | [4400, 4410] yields 0.75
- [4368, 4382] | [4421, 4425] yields 0.69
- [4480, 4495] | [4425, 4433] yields 0.85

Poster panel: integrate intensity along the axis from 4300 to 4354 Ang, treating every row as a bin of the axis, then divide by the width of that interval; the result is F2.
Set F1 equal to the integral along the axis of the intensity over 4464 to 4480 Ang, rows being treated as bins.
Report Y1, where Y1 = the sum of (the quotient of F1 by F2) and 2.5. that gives 23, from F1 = 20.3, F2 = 1.0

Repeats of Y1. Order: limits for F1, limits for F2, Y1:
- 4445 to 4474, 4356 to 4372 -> 33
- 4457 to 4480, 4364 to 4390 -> 30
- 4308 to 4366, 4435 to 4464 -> 53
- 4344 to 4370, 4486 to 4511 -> 24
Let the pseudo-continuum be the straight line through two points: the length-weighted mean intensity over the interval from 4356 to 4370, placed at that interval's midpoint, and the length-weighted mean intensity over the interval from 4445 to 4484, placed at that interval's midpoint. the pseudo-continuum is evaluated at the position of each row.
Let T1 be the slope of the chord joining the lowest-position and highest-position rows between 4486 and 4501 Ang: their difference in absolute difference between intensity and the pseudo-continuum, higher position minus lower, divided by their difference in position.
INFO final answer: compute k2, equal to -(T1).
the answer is -0.003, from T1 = 0.003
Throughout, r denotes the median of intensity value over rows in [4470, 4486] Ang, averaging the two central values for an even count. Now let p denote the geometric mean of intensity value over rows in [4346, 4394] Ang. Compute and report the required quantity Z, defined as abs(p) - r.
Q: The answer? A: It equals -0.28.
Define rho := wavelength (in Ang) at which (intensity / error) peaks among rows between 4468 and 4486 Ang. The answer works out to 4481.07 Ang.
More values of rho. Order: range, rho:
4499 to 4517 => 4499.68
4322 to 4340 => 4332.93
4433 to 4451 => 4448.18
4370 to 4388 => 4379.07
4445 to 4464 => 4448.18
